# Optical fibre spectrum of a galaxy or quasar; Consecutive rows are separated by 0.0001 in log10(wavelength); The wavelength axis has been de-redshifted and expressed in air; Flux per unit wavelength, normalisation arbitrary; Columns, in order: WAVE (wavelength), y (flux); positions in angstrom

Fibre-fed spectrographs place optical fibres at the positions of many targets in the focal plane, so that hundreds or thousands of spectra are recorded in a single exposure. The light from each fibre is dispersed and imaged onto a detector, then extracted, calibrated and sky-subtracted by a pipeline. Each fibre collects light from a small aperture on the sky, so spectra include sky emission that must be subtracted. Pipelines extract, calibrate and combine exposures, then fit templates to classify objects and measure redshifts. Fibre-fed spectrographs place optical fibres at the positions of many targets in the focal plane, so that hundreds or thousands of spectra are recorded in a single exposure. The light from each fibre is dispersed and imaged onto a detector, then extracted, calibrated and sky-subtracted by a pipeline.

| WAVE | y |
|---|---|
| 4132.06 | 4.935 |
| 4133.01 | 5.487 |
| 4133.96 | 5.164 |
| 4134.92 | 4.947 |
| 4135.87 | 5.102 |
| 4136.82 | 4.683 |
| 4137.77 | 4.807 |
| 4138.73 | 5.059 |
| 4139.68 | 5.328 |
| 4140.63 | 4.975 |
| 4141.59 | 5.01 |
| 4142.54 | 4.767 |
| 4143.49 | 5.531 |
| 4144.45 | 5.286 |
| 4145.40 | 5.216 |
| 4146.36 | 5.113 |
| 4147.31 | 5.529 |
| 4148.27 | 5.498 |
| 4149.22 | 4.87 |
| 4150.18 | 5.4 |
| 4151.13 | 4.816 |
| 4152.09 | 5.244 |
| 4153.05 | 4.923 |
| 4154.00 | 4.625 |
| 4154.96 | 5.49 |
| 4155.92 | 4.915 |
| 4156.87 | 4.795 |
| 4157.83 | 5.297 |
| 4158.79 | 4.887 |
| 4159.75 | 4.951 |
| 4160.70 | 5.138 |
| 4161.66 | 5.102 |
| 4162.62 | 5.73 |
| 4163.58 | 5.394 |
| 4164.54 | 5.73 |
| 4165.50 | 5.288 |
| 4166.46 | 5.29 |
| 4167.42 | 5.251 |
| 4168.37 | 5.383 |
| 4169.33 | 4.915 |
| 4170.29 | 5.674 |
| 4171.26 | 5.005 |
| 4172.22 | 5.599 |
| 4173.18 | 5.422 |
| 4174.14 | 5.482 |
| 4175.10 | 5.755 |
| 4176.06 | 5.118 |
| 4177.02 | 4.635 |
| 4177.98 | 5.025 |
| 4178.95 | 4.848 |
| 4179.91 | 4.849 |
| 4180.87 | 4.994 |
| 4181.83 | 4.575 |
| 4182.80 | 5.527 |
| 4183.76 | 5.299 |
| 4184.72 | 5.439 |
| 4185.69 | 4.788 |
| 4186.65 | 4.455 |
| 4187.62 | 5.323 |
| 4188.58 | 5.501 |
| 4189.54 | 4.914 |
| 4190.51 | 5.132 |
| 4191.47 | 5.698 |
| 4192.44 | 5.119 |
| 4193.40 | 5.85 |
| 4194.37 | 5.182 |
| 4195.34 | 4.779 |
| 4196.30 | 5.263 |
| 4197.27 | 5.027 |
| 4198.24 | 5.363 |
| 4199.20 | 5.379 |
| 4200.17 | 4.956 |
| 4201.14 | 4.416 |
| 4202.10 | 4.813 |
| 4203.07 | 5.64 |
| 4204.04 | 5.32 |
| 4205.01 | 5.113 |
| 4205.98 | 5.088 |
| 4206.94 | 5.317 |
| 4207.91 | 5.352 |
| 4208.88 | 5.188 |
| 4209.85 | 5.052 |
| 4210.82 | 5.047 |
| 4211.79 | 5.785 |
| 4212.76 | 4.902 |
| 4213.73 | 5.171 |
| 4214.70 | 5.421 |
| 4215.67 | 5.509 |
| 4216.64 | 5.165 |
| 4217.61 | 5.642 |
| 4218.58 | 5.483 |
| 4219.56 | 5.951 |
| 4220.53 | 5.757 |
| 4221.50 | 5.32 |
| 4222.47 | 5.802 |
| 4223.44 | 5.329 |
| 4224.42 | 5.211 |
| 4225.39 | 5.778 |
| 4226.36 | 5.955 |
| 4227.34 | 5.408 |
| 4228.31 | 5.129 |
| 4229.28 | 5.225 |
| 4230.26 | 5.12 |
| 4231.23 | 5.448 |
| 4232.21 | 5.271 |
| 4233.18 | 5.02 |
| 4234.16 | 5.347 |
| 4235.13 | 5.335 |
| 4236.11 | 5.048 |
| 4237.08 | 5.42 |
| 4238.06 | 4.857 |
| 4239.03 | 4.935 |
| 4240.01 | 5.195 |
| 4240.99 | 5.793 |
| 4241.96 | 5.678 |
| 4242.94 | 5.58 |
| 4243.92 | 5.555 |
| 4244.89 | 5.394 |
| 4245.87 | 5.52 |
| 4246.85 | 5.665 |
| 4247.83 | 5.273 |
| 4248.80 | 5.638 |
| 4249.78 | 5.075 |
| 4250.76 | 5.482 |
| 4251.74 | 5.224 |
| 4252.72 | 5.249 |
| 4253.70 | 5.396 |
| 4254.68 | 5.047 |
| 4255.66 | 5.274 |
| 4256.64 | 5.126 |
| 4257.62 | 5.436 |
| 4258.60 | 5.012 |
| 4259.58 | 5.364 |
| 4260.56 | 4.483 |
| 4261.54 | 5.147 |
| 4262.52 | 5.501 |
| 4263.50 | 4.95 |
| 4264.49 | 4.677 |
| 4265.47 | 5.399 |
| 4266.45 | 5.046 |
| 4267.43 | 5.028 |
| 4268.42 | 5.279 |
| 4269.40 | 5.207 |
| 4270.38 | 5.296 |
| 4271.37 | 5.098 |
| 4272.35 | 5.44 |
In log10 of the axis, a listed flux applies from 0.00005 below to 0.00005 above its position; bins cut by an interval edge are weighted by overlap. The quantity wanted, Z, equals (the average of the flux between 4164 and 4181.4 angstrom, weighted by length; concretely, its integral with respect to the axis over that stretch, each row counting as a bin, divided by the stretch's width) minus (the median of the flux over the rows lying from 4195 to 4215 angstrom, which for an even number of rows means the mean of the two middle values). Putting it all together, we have 0.07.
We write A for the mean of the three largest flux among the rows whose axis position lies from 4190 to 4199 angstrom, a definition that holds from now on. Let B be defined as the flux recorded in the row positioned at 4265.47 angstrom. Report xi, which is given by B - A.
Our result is -0.2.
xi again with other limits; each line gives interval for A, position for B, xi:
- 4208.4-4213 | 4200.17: -0.4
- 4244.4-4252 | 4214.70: -0.2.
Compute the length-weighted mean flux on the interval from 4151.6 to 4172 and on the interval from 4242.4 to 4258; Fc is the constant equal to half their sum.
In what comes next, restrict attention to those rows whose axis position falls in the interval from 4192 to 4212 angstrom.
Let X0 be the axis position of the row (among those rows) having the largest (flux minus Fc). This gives 4193.40 angstrom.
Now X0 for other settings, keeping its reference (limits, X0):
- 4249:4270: 4262.52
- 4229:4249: 4240.99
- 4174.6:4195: 4193.40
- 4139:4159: 4143.49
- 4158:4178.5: 4175.10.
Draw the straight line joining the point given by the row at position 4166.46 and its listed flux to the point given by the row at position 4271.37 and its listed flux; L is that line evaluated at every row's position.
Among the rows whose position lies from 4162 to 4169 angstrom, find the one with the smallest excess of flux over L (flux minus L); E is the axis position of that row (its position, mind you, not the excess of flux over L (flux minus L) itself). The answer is 4167.42 angstrom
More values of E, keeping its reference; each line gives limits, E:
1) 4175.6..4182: 4181.83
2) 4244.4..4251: 4249.78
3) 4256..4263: 4260.56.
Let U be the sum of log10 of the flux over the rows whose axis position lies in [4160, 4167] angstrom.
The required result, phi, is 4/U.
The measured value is 0.782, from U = 5.11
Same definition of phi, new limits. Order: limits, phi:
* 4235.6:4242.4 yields 0.792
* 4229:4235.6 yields 0.793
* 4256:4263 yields 0.804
